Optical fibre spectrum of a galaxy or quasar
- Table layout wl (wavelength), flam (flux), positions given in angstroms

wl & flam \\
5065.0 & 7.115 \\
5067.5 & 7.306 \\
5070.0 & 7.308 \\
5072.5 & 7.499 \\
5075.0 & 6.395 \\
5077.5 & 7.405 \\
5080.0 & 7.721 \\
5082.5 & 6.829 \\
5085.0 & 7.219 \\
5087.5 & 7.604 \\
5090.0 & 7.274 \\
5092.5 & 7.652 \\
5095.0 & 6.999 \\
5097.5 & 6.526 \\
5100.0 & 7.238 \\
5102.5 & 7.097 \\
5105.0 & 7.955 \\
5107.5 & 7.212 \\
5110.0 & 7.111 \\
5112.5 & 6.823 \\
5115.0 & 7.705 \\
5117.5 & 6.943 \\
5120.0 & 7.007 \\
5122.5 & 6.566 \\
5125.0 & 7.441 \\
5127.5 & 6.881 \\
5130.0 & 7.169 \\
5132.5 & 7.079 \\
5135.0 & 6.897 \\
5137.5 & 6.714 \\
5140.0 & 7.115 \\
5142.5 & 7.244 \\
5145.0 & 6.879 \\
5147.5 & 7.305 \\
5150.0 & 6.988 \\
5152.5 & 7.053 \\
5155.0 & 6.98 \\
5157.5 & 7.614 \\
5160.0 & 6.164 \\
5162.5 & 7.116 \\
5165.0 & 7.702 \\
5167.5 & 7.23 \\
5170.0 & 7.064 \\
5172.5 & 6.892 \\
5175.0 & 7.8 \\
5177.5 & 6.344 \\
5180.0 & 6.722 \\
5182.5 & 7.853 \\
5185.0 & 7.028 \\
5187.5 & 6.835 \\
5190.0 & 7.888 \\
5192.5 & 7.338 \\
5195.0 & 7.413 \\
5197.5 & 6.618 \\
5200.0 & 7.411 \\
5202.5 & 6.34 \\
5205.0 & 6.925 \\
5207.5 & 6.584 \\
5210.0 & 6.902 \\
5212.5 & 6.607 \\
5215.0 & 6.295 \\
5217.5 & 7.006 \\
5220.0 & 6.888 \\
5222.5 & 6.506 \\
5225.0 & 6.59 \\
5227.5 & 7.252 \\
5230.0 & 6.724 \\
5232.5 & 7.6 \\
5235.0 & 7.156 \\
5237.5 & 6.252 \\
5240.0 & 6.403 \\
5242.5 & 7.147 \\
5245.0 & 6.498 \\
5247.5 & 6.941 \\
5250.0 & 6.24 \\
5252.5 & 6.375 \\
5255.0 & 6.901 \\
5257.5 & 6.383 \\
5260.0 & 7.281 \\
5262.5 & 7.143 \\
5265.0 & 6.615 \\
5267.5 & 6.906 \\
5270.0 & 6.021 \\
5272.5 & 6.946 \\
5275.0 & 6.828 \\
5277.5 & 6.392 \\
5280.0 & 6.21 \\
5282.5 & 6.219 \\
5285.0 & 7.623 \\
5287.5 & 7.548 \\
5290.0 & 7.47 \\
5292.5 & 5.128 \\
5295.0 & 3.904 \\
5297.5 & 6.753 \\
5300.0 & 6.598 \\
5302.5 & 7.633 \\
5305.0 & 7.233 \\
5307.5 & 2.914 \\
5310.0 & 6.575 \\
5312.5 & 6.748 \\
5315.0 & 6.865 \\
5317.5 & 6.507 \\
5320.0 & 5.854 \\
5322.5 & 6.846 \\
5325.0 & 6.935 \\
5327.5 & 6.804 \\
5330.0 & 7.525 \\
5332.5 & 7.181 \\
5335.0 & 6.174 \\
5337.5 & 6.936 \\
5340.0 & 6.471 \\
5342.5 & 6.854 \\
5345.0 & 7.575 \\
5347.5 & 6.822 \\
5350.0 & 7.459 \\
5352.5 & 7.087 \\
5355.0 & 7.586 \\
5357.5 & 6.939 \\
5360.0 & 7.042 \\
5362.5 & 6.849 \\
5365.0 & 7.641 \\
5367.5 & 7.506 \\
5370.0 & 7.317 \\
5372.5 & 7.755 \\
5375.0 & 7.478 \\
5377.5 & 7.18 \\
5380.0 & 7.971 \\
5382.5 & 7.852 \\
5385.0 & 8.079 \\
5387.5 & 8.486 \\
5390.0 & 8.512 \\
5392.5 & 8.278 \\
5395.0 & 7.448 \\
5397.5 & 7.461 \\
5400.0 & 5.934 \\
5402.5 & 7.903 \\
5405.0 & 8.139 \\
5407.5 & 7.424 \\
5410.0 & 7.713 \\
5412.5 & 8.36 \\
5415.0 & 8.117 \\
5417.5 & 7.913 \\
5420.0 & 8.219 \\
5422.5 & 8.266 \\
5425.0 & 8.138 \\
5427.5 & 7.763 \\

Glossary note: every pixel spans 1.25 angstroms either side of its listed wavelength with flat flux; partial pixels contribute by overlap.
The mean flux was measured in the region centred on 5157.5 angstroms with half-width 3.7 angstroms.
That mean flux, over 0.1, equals 69.2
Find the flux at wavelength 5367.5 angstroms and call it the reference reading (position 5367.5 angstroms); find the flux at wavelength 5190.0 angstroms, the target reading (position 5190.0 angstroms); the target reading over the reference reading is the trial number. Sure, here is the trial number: 1.05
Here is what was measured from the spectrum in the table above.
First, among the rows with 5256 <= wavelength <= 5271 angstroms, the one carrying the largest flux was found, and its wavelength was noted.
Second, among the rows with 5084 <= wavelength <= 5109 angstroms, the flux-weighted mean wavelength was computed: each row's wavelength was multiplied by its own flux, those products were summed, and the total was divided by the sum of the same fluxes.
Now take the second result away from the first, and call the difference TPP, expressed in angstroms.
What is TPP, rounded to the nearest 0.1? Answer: 163.8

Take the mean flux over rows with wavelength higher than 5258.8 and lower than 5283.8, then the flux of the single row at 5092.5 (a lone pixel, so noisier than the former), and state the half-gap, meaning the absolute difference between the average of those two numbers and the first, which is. 0.50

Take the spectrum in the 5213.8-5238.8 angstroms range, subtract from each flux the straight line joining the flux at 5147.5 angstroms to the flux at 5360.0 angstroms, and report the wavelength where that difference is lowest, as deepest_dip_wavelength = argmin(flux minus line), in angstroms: 5237.5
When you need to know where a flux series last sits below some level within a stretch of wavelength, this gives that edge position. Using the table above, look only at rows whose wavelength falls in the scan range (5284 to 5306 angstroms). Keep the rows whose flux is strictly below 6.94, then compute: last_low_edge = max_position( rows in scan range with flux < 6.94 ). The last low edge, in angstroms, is 5300.0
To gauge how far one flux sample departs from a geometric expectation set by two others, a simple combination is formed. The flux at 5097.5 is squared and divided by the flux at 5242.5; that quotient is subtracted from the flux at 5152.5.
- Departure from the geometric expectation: 1.09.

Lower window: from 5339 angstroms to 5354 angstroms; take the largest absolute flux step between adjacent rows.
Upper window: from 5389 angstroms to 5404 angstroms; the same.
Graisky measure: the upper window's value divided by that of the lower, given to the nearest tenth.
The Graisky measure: 2.6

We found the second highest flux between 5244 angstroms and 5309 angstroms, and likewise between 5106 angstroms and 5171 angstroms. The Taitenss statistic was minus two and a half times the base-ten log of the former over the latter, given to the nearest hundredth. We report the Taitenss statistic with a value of 0.01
